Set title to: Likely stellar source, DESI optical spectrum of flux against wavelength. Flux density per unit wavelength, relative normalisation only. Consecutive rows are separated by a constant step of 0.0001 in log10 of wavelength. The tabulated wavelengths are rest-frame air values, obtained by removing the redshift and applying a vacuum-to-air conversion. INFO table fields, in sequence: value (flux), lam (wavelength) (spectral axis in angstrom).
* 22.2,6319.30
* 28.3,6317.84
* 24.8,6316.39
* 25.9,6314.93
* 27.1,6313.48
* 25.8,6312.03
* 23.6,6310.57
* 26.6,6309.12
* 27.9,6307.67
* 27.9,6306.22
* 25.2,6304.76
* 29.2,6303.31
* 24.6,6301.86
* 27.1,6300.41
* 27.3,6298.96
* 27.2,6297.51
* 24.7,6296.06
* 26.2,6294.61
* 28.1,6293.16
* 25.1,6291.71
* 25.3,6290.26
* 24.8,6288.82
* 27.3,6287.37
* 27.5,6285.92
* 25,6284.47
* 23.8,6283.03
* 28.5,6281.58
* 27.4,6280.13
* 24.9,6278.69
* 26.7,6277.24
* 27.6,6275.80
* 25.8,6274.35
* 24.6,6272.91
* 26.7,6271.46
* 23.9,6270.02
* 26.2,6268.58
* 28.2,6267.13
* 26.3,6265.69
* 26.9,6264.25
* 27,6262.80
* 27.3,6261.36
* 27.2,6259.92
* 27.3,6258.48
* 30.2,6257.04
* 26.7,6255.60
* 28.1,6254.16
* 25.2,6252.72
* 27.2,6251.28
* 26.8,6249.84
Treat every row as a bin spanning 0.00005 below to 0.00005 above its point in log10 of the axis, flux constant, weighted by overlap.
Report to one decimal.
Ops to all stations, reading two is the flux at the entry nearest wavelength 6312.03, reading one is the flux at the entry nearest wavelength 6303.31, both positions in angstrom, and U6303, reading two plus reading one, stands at 55.0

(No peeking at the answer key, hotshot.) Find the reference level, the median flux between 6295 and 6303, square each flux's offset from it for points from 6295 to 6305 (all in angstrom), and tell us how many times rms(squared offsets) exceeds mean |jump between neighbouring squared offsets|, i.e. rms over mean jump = 1.58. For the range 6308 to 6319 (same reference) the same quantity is 0.92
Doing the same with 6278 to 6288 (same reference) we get 1.10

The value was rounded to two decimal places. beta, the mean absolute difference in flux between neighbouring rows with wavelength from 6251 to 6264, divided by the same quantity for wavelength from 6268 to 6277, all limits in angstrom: 0.81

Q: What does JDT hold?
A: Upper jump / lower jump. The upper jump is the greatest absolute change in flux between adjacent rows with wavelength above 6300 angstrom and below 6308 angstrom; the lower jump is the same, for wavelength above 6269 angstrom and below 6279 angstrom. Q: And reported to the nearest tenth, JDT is 1.6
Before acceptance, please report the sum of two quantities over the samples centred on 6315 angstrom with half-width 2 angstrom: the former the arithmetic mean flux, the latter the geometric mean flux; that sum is 51.8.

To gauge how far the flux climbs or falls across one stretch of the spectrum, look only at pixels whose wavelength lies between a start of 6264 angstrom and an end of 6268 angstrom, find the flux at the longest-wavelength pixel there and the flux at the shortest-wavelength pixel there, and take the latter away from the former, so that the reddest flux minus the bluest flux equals 1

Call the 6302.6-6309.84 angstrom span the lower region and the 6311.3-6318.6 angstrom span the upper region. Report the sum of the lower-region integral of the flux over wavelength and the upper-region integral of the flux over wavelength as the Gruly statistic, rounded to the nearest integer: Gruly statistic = 390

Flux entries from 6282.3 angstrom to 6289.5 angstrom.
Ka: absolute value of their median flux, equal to 25.0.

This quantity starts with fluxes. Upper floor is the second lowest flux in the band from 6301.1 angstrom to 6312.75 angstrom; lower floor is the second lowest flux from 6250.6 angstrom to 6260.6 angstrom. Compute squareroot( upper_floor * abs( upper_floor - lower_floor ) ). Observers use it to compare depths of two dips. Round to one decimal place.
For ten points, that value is 7.2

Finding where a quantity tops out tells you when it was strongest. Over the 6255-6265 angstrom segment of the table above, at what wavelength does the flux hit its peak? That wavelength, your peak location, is 6257.04 angstrom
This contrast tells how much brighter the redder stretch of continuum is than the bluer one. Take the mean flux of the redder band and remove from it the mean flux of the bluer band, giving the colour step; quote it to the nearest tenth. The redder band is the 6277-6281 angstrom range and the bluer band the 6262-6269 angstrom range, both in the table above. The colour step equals -0.6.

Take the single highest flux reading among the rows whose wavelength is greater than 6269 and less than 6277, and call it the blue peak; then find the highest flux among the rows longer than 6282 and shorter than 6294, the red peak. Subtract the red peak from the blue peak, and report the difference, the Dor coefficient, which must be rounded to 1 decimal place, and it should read -0.5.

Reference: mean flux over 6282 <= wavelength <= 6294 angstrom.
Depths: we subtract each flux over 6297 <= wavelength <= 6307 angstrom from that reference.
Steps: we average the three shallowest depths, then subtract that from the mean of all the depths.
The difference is 1.2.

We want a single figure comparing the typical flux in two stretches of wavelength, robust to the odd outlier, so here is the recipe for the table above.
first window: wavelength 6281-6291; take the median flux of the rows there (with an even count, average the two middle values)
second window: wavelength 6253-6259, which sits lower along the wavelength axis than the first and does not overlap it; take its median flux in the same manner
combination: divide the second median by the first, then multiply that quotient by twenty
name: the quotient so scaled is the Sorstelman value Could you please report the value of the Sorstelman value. 21.9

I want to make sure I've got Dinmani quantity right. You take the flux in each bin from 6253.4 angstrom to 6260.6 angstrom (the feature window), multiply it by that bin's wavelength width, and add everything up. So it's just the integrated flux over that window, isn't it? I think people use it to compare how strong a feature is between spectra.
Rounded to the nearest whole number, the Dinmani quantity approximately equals 201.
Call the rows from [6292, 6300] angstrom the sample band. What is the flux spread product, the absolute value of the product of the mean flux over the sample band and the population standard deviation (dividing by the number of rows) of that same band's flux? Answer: 31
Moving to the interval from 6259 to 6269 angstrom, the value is 17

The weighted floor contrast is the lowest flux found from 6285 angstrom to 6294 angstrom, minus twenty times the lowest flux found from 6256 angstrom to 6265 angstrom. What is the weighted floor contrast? -513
